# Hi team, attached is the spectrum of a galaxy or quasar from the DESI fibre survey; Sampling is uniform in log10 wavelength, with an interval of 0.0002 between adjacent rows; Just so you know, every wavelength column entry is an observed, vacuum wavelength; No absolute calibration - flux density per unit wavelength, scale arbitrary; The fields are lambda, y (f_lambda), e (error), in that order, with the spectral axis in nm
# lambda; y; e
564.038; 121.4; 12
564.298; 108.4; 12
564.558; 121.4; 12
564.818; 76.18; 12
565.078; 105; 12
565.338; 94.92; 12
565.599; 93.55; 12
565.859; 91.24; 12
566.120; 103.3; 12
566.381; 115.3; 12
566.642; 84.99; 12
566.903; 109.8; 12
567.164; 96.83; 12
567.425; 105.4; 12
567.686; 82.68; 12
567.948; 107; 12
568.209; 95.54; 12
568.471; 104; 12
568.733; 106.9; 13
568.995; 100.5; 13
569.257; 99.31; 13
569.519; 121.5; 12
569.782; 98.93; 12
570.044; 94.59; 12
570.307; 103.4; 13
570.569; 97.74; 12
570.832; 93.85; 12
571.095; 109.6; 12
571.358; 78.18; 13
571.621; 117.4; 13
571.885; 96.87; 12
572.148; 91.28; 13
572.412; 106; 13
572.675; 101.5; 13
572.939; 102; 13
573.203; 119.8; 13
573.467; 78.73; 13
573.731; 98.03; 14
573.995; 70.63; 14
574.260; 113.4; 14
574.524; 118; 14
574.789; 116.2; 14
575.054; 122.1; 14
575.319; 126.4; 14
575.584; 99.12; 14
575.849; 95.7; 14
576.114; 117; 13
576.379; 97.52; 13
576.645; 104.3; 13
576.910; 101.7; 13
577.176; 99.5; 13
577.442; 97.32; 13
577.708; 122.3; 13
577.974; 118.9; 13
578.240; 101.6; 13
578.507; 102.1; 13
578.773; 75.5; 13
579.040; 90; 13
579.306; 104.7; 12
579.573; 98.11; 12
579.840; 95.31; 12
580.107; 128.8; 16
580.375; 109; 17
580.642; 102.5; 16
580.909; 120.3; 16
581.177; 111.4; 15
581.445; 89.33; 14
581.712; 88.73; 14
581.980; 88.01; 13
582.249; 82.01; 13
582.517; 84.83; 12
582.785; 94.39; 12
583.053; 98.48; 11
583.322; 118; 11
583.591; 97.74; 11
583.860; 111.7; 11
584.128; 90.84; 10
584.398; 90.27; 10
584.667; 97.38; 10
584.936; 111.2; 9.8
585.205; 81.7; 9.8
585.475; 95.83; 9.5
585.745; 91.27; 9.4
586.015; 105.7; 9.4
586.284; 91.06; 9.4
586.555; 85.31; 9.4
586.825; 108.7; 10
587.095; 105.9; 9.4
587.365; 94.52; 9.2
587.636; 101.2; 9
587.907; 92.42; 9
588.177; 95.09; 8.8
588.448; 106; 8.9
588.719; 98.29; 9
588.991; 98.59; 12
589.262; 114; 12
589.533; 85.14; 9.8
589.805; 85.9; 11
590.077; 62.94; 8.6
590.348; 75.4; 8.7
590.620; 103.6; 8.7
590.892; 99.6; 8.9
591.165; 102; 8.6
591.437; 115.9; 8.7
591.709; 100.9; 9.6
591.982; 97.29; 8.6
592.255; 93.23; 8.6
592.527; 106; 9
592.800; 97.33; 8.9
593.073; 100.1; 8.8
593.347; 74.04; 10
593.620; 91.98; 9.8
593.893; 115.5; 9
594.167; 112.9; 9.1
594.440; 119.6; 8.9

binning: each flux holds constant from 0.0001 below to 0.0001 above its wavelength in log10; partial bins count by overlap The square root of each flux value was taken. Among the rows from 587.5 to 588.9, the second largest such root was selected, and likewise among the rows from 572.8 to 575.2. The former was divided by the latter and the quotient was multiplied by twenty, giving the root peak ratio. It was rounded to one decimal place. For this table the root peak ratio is 18.4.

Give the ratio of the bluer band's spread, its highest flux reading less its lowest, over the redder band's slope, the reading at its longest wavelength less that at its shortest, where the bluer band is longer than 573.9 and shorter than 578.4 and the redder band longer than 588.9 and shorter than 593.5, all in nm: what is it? -2.3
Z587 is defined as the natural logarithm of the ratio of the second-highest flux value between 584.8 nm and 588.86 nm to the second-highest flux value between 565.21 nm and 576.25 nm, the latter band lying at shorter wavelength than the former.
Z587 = -0.12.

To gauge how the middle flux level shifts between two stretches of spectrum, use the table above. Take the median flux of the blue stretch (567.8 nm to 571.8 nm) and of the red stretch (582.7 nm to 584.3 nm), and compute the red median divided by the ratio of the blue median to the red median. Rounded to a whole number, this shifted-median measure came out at 96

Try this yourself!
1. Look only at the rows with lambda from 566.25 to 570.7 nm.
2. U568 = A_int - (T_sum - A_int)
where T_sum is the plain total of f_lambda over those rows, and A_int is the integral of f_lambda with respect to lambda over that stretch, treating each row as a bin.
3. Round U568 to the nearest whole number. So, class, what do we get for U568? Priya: -822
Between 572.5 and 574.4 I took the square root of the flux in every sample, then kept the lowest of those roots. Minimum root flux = 8.4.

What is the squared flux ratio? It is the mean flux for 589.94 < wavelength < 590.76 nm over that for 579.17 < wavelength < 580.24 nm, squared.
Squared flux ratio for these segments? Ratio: 0.57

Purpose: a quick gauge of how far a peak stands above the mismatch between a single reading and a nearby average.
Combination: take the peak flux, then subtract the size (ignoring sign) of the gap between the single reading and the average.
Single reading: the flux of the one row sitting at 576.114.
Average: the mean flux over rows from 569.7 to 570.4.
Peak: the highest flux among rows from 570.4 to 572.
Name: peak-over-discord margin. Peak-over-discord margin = 99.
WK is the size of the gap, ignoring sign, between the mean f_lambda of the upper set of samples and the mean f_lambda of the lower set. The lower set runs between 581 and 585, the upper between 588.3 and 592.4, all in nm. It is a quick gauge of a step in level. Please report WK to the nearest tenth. 1.0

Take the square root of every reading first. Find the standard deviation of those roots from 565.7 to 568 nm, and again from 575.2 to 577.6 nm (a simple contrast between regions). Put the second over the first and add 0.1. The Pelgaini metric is 0.97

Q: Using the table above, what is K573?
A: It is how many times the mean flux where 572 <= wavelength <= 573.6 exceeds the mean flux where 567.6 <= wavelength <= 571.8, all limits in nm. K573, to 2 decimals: 0.99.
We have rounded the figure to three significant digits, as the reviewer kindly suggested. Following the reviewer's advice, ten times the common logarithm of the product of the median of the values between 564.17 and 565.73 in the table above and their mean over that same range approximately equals 40.0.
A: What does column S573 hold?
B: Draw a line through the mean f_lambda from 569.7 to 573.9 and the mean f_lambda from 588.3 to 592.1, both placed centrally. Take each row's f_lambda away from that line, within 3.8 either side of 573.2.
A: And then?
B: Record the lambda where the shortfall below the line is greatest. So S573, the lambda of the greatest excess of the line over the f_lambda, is 573.995 nm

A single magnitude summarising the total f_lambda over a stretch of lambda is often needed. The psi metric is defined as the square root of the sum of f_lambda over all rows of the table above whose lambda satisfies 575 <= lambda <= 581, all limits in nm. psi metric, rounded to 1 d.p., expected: 49.3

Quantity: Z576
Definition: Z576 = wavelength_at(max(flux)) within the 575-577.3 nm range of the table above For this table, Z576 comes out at 575.319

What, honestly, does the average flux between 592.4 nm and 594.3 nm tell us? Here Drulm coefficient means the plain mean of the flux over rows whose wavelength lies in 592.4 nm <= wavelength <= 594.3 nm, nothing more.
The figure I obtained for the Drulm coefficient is 100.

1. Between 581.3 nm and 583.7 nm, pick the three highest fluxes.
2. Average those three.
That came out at 105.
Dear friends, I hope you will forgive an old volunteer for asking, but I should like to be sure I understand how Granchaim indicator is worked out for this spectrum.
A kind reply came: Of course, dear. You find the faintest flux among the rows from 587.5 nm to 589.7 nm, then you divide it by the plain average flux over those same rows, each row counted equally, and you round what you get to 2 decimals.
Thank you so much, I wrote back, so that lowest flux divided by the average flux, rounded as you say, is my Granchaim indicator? 0.86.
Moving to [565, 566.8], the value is 0.86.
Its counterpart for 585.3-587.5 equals 0.88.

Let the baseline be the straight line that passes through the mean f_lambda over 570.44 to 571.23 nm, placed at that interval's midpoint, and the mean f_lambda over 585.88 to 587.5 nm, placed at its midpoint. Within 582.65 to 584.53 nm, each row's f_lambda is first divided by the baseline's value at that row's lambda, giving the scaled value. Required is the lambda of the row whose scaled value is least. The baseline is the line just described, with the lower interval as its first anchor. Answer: 584.398 nm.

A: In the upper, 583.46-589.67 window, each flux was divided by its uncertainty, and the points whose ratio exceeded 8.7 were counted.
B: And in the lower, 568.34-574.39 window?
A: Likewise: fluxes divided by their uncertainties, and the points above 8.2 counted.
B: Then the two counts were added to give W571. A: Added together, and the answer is 27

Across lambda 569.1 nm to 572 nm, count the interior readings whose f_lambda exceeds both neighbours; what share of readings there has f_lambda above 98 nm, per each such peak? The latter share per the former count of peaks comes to 0.136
